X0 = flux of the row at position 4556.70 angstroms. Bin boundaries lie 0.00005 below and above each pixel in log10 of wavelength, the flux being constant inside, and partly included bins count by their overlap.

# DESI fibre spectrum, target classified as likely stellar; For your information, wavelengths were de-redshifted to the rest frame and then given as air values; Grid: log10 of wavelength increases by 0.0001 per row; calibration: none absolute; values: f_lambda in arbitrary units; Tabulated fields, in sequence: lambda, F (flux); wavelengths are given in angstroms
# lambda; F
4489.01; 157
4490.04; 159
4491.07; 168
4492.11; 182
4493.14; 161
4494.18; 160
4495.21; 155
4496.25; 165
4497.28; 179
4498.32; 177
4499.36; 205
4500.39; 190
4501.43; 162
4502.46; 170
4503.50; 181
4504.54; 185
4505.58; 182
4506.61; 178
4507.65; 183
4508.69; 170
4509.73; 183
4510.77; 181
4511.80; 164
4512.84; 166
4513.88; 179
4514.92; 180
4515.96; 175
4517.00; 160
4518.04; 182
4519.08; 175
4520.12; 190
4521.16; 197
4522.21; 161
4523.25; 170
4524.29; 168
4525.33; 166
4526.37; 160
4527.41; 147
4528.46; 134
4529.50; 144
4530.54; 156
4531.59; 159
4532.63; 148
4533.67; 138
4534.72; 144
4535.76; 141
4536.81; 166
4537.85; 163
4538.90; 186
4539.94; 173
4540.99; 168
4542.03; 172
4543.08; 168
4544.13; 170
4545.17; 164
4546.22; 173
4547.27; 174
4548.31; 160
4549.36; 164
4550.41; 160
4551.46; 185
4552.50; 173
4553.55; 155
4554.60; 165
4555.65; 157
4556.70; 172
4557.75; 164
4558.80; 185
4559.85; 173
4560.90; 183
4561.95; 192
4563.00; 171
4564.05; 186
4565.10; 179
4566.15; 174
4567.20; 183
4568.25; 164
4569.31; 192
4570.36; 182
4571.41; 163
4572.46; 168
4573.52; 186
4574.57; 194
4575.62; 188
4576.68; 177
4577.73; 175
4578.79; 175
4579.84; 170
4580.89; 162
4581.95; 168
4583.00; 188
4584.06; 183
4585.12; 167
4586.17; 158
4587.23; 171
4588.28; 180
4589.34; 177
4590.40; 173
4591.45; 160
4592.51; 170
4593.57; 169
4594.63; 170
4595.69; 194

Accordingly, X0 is 172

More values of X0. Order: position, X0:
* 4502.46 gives 170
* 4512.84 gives 166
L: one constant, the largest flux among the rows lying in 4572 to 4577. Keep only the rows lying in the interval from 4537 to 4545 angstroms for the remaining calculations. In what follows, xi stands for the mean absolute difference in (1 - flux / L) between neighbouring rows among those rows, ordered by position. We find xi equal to 0.044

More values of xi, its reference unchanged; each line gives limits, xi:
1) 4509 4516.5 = 0.034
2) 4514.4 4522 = 0.061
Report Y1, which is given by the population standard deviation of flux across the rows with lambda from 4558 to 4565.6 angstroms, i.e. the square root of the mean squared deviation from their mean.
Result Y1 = 7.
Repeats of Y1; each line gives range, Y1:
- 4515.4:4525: 12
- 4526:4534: 9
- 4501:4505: 9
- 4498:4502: 16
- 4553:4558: 6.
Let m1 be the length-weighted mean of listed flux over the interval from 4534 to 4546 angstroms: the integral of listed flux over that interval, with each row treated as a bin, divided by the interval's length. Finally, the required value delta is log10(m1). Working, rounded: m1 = 165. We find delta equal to 2.22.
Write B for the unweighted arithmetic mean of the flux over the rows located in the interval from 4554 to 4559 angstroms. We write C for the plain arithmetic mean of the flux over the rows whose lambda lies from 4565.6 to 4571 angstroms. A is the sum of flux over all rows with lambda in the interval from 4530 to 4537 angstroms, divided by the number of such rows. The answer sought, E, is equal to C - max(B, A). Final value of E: 10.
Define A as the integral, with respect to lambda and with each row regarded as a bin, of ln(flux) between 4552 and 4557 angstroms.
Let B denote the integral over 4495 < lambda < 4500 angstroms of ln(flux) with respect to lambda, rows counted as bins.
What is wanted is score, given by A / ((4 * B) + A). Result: 0.197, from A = 25.5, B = 25.88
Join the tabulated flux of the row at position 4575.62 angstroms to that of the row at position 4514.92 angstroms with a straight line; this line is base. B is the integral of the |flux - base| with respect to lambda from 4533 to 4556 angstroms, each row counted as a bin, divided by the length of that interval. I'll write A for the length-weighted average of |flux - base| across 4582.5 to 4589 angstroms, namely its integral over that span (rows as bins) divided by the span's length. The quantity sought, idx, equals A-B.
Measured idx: -4.9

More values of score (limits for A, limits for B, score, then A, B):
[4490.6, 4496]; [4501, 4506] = 0.210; 27.5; 25.84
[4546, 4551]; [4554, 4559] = 0.200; 25.5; 25.57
